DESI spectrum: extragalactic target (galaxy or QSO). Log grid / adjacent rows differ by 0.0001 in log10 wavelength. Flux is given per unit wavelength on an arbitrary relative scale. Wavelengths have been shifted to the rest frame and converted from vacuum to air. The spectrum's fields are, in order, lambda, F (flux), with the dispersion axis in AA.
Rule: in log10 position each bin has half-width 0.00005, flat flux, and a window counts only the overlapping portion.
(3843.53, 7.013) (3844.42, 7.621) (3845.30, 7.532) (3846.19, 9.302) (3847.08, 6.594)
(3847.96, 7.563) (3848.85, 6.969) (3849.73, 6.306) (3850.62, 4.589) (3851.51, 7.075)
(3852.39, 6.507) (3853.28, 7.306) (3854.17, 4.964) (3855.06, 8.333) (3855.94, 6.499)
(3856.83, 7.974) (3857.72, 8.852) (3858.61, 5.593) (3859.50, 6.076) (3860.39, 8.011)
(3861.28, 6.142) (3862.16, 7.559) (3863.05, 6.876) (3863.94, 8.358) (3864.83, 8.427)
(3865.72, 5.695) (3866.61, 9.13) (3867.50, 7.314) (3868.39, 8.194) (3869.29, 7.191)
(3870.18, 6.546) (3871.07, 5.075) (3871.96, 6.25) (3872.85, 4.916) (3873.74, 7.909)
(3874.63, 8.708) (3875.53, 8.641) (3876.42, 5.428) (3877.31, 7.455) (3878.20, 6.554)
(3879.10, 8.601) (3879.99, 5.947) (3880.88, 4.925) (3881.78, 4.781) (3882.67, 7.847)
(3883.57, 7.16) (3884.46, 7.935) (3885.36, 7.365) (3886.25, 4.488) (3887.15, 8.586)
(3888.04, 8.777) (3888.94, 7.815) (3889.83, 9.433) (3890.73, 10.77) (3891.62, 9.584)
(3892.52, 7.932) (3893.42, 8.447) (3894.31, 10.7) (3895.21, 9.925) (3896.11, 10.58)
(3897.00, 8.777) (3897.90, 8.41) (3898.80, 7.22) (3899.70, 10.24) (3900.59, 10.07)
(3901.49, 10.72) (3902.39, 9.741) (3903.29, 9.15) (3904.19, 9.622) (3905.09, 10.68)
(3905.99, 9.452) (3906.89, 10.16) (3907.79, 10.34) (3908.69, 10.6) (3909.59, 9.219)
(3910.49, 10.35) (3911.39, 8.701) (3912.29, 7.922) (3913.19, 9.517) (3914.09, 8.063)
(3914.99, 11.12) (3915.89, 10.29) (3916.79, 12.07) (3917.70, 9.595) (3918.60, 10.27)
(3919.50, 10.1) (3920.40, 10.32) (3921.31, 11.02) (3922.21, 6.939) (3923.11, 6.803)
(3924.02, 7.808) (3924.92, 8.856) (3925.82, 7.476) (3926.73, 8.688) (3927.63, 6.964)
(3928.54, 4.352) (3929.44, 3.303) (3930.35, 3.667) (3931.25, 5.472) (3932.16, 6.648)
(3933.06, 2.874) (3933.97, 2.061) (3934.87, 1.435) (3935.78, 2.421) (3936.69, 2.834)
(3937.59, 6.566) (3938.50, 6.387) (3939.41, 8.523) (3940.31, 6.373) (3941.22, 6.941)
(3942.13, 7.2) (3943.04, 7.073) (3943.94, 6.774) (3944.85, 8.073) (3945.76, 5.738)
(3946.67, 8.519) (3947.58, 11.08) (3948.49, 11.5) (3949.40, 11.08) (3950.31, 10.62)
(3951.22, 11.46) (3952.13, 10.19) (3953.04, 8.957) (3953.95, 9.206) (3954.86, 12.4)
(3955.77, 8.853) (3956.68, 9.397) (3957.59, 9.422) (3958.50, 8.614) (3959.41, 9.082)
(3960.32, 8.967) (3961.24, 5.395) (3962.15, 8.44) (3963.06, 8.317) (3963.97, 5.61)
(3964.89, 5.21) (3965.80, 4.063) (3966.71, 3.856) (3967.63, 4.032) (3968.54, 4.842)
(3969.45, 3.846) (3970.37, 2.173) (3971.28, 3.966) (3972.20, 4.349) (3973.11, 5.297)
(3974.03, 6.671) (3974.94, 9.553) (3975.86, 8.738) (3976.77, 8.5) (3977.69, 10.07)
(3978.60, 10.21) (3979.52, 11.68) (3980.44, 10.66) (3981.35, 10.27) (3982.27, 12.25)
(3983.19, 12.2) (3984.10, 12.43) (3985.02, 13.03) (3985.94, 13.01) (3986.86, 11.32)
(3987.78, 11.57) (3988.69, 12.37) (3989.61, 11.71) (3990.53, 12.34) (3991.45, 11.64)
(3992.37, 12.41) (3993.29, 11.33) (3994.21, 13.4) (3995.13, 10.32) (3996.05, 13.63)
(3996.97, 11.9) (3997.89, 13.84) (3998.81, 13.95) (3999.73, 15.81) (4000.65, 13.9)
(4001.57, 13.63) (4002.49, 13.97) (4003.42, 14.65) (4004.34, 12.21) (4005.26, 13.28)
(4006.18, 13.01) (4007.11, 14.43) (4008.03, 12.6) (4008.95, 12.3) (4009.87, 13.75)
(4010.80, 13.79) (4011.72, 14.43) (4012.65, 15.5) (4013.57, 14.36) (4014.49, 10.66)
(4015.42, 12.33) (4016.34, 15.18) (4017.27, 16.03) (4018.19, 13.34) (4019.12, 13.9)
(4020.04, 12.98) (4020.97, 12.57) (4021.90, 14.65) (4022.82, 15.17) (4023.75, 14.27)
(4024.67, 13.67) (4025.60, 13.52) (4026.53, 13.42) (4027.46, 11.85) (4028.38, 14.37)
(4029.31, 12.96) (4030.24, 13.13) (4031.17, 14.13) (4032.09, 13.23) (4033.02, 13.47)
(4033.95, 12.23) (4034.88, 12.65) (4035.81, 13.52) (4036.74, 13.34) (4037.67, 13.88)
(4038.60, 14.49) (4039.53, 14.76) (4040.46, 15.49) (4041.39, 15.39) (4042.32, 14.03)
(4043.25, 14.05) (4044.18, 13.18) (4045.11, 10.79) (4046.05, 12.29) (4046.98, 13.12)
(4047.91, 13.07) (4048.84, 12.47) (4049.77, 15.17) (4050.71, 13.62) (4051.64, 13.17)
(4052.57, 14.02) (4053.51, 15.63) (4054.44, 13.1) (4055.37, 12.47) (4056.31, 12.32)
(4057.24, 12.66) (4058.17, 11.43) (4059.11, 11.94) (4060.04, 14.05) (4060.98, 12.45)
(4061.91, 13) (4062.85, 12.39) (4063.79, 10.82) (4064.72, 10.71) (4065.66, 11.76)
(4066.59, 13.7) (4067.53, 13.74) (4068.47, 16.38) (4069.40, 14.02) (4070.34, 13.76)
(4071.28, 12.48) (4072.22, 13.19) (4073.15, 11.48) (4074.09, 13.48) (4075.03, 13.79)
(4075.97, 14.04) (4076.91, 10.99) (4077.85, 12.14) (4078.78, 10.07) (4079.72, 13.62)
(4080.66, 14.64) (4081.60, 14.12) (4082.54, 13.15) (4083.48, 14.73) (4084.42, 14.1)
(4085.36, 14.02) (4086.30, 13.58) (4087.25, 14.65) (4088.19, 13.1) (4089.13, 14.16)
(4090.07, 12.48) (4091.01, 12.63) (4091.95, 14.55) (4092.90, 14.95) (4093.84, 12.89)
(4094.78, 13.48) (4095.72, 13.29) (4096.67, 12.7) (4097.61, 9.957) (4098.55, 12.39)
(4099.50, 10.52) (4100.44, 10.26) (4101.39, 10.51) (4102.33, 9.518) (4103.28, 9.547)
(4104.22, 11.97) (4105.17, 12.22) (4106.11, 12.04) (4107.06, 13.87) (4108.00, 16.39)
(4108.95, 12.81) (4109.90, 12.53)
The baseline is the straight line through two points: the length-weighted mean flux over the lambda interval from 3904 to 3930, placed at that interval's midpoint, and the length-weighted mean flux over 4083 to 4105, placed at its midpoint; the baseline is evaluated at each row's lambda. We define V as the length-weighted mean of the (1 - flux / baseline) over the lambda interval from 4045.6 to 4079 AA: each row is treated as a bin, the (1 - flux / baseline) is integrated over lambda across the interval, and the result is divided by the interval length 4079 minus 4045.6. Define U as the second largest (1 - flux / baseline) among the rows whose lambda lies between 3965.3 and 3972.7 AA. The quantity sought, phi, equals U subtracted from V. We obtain -0.7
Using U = 0.62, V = -0.08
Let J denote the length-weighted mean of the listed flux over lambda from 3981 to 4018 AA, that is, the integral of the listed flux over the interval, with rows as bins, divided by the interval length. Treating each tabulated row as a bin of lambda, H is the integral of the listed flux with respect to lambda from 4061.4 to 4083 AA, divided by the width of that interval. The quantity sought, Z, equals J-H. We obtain 0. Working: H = 13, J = 13.0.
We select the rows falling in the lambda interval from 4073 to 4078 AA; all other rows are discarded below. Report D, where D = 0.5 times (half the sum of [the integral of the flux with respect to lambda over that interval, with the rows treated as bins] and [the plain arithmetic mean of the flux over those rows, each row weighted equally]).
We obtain 19.1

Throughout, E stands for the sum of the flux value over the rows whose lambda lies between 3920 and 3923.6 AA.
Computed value 35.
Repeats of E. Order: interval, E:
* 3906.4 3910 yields 40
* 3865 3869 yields 30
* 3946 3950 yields 42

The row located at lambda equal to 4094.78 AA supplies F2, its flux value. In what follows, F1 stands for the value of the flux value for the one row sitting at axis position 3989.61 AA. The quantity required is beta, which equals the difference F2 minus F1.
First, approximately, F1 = 11.71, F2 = 13.48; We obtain 2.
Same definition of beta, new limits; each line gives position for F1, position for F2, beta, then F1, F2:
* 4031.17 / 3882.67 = -6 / 14.13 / 7.847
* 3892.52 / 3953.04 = 1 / 7.932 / 8.957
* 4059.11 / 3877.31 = -4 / 11.94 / 7.455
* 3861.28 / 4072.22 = 7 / 6.142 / 13.19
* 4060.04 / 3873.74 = -6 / 14.05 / 7.909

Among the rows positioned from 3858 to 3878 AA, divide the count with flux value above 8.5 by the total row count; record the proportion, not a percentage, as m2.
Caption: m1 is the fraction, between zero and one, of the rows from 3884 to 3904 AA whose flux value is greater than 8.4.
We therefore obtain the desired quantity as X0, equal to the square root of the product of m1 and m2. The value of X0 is 0.31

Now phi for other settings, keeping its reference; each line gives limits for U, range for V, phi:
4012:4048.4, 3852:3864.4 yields 0.1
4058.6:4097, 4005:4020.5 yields -0.4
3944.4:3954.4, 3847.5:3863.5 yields 0.0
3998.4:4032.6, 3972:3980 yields 0.2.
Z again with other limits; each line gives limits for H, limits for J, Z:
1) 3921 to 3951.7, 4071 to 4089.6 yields 6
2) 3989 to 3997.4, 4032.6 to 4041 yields 2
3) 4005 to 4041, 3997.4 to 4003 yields 1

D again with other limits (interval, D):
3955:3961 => 15.9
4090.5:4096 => 22.2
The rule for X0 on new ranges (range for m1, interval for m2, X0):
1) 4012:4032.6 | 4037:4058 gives 1.00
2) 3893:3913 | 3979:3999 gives 0.95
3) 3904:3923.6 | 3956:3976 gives 0.51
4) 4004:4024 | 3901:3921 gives 0.95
